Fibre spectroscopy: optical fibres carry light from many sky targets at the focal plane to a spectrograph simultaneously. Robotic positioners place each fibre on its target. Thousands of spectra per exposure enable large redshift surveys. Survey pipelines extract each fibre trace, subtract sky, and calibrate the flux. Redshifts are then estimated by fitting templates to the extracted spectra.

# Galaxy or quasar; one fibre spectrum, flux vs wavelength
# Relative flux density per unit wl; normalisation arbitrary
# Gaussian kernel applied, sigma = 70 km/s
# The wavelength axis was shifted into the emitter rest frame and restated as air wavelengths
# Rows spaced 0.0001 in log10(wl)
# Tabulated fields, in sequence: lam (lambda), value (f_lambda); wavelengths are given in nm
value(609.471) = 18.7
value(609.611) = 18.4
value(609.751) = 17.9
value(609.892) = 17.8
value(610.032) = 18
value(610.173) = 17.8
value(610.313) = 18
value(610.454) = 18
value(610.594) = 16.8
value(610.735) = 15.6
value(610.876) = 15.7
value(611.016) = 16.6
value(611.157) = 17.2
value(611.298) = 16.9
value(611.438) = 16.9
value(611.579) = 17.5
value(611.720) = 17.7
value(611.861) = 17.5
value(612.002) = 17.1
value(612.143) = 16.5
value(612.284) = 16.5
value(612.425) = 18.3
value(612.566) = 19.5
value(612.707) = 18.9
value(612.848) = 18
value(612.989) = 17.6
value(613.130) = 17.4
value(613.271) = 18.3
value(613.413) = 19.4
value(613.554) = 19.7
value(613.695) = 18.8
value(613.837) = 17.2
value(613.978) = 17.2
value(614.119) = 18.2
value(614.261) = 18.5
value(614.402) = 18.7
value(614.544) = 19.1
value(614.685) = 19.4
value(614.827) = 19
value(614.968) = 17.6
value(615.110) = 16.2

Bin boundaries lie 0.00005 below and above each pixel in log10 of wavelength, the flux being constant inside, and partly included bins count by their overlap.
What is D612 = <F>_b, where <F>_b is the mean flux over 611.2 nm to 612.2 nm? 17.2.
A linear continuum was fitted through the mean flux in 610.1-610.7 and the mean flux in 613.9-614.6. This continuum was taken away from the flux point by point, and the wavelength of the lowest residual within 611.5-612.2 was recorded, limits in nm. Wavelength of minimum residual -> 612.143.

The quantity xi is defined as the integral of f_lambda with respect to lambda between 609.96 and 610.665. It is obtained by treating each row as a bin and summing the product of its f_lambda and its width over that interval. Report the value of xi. 12.5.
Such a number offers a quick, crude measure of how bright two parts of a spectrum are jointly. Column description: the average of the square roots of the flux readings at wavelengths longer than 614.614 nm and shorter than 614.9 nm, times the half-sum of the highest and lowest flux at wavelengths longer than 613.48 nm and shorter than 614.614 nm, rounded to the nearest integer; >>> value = 81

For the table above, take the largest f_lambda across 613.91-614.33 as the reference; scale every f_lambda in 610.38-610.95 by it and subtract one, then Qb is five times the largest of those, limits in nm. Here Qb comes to -0.14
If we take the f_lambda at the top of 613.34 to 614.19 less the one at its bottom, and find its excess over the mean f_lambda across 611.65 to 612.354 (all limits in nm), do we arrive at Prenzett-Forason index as -18.3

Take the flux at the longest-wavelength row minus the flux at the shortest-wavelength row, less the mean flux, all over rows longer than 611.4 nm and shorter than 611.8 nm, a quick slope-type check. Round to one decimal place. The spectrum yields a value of -16.6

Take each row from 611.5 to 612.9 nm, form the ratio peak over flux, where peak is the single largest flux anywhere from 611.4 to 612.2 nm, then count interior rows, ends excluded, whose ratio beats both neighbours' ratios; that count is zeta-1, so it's 0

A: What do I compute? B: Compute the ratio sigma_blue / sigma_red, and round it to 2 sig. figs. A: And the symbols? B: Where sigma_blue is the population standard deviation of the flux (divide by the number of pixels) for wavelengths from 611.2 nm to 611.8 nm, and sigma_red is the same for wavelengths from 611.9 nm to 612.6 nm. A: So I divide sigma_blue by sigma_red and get 0.31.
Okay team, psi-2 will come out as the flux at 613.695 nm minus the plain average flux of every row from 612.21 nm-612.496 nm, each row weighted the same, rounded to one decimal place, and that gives 1.4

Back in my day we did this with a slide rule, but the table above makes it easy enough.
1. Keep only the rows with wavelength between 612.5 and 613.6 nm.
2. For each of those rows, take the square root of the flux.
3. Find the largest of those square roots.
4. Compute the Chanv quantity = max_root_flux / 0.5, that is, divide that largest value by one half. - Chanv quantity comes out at 8.88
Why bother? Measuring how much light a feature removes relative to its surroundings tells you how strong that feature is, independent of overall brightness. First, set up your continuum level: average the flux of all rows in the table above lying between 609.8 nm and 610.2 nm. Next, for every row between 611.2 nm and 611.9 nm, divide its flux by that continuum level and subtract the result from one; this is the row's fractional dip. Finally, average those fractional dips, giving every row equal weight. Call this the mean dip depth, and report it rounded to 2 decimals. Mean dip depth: 0.03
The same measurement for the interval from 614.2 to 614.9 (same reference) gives -0.06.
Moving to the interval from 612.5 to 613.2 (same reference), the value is -0.02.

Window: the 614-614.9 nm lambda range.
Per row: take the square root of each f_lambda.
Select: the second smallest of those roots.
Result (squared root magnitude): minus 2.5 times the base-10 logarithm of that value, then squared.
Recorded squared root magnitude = 2.51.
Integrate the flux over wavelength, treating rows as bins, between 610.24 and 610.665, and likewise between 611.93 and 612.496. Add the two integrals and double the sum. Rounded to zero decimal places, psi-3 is 34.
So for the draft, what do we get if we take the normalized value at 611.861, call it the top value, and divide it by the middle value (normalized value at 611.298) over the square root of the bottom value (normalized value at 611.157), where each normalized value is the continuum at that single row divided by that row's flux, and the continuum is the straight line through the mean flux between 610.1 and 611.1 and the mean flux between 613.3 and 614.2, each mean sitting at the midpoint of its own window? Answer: 0.98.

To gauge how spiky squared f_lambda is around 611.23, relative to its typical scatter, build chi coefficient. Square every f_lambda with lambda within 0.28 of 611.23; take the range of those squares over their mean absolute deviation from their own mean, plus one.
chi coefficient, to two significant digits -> 5.0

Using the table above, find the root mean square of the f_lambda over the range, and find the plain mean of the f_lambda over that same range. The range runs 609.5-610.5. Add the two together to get 36.0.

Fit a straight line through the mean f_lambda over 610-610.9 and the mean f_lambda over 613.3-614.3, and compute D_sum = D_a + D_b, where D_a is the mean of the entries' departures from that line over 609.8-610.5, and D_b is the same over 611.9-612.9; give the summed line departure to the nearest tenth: 0.8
